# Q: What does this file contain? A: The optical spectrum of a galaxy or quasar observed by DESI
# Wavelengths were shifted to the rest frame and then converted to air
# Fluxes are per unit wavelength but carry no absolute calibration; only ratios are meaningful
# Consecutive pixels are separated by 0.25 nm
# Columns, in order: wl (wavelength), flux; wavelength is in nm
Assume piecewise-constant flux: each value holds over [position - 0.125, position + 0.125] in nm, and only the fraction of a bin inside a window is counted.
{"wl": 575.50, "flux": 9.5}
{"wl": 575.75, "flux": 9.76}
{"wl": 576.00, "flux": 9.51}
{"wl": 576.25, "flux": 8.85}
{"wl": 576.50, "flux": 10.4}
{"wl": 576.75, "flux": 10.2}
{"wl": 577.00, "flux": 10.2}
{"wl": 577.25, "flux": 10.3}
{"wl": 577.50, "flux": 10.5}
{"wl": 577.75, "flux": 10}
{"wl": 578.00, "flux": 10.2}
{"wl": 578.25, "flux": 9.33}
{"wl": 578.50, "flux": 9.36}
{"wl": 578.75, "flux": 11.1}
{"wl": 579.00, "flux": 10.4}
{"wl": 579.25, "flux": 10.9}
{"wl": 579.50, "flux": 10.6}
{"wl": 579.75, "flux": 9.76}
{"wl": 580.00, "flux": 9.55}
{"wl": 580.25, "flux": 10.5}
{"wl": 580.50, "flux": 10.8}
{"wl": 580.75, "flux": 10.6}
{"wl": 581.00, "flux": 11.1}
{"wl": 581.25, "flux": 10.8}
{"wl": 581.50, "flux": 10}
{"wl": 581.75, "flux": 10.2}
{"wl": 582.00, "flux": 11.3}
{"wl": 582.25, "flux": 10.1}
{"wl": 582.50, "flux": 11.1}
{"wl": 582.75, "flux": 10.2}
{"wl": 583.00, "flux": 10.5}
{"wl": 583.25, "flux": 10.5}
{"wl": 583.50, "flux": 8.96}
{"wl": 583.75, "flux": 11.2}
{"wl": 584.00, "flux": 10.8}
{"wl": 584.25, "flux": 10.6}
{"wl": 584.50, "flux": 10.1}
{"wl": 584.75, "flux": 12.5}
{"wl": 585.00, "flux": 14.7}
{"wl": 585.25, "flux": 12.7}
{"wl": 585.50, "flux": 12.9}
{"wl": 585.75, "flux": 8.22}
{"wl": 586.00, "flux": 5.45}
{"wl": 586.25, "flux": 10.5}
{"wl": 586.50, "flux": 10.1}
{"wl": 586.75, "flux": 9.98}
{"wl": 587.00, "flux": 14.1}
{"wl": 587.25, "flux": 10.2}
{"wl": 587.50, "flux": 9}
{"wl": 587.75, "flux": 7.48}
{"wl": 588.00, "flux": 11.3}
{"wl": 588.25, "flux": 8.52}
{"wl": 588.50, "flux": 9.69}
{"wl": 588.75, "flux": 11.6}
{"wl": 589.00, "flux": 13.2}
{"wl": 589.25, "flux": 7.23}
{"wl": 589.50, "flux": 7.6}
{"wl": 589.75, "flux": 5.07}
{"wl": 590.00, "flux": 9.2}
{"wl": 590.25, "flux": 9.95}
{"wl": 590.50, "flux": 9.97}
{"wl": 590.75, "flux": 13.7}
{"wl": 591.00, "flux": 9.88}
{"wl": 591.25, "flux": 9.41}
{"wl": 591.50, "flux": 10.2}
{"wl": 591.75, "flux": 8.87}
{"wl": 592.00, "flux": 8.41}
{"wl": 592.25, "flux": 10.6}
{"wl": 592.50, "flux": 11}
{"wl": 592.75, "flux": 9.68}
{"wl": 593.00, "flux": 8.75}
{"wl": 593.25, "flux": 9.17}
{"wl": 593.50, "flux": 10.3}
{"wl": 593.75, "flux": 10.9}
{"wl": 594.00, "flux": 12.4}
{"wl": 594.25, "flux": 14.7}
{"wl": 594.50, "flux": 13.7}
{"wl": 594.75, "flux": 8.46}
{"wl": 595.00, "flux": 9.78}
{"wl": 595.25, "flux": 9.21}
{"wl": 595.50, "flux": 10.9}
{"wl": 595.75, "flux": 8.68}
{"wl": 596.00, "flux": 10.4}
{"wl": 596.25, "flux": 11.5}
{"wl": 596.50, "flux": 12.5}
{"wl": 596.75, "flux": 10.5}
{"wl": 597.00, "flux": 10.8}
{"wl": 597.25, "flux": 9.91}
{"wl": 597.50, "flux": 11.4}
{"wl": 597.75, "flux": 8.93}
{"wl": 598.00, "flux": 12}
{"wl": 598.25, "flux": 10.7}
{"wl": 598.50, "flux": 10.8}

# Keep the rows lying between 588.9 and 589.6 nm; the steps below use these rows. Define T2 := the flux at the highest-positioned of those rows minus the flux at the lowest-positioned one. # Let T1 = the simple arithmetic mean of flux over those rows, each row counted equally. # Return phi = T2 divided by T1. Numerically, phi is -0.60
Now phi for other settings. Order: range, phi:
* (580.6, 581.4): 0.02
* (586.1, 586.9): -0.05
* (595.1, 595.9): -0.06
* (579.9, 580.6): 0.12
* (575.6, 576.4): -0.10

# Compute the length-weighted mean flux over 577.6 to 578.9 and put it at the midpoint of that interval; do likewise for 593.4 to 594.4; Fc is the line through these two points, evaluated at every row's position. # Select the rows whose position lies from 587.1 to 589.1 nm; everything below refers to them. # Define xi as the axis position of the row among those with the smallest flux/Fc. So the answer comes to 587.75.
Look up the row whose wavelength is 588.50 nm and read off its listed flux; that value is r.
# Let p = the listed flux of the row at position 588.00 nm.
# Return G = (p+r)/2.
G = 10.5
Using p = 11.3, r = 9.69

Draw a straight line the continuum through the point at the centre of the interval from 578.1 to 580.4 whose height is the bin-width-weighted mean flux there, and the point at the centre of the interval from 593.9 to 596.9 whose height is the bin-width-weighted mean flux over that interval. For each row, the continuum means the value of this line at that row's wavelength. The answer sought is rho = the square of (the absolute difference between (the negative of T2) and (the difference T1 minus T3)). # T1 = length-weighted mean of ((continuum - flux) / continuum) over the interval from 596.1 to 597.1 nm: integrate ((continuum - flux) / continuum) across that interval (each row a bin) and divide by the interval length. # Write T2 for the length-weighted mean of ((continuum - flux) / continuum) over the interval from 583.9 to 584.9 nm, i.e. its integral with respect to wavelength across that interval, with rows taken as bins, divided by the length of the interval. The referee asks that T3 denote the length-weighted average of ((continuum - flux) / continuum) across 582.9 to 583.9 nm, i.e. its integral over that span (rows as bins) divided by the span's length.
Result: 0.01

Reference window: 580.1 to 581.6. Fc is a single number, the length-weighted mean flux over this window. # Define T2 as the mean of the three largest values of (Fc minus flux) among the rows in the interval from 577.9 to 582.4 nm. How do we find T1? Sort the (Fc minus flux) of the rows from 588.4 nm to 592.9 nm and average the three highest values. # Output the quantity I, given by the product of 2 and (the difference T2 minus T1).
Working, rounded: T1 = 4.0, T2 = 1.2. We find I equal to -6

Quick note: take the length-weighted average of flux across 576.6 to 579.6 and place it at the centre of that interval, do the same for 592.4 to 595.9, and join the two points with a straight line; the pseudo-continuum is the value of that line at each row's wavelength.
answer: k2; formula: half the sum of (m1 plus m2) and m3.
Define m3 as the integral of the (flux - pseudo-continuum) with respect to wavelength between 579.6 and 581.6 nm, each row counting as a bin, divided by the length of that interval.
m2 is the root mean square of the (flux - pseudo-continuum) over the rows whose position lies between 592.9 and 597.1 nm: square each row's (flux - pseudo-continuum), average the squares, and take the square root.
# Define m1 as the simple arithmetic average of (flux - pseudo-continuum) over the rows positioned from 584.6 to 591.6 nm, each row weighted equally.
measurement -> 0.8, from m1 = -0.3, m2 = 1.73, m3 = 0.10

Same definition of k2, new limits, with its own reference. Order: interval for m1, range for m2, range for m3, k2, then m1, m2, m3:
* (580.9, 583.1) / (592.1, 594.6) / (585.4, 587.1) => 0.9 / 0.3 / 1.92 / -0.32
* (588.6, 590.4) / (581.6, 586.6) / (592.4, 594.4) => 0.4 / -1.3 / 1.85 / 0.37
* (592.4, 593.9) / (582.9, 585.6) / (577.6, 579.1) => 0.6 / -0.6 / 1.86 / -0.19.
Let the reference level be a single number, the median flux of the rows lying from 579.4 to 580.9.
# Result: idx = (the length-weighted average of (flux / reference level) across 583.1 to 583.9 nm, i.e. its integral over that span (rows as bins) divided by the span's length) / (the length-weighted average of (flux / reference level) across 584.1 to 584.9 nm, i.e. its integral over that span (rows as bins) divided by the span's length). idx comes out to 0.92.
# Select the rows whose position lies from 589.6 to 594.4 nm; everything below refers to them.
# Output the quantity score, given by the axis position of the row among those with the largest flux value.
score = 594.25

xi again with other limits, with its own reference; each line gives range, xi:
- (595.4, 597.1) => 595.75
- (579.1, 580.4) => 580.00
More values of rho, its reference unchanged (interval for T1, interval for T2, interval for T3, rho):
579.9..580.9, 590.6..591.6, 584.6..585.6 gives 0.06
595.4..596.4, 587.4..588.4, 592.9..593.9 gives 0.01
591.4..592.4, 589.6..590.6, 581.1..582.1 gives 0.13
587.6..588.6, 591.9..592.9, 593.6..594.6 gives 0.15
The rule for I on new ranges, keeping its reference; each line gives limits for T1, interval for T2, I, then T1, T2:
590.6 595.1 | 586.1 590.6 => 4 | 2.1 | 4.0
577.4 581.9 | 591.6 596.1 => 2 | 1.2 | 2.1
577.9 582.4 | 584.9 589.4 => 5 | 1.2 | 3.9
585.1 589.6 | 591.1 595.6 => -4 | 3.9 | 2.1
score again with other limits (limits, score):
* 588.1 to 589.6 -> 589.00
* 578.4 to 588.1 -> 585.00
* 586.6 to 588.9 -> 587.00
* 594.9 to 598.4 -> 596.50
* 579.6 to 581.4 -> 581.00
